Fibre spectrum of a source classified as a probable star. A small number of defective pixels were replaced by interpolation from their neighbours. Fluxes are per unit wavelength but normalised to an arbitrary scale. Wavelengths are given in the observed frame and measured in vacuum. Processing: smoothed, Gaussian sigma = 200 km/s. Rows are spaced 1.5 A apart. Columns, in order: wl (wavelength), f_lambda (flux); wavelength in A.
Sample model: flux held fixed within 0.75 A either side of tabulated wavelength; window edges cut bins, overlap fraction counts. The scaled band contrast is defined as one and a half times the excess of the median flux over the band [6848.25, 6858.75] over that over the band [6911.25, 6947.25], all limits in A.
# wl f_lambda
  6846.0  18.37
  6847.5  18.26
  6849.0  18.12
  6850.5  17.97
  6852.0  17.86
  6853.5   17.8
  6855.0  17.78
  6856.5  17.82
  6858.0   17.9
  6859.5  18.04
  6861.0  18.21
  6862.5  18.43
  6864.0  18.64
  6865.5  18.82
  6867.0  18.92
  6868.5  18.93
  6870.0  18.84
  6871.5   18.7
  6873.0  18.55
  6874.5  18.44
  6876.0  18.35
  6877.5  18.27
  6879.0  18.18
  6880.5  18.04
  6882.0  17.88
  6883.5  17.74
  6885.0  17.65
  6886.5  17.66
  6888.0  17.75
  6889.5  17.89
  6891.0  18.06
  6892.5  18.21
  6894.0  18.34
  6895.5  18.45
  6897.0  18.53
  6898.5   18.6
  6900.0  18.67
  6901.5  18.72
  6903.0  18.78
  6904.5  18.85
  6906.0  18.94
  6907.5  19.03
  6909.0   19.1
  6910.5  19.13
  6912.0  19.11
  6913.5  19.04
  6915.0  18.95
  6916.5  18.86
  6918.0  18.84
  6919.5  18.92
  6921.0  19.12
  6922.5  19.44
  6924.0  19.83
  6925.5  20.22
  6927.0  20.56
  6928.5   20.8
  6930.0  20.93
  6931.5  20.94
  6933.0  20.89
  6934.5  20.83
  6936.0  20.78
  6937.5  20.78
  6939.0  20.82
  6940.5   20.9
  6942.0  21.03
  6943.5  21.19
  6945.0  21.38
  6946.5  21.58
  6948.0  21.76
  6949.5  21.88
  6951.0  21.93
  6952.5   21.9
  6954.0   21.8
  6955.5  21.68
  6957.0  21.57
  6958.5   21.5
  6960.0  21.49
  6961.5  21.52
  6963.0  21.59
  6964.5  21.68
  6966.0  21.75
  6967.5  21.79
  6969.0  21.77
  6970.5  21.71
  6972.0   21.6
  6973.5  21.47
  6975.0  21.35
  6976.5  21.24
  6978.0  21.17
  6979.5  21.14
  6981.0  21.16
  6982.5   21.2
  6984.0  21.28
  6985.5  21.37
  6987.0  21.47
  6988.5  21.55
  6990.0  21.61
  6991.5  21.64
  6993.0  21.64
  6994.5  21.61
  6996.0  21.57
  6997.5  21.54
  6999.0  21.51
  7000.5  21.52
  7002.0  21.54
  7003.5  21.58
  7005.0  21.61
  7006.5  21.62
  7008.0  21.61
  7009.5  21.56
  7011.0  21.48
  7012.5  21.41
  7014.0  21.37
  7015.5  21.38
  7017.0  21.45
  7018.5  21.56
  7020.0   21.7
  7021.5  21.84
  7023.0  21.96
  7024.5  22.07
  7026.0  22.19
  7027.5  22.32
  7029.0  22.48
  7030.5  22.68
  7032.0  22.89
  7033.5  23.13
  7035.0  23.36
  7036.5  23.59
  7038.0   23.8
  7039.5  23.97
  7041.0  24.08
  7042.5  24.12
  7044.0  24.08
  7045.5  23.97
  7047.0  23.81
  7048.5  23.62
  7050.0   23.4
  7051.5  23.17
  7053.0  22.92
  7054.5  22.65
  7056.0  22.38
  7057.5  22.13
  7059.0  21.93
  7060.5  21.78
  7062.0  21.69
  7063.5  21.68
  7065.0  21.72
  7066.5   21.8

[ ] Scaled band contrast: -4.4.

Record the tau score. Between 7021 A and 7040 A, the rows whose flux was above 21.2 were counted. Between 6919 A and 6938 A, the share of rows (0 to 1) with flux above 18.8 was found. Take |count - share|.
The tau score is 12.0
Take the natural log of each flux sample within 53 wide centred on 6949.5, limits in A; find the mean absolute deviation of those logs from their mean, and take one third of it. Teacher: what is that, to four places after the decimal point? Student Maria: 0.0068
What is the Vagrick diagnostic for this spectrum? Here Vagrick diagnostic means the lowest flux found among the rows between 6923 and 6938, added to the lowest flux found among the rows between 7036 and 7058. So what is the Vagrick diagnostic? 42.0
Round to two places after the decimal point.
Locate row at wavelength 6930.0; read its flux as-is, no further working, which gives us 20.93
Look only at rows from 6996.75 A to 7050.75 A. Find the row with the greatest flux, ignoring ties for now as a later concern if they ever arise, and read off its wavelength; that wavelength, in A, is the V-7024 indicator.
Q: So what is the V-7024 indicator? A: 7042.5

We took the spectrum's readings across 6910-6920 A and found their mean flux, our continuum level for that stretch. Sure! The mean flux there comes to 19.0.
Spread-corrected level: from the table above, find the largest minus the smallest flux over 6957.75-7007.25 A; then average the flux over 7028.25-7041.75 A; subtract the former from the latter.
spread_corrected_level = 22.7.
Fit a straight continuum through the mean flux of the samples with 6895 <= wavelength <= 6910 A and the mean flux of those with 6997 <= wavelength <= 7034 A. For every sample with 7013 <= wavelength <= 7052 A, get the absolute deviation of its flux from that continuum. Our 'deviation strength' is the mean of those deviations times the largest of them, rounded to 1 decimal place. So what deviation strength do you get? 1.1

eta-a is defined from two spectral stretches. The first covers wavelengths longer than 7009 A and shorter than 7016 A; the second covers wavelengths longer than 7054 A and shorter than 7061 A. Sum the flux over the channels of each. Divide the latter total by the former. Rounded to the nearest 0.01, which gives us 1.03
